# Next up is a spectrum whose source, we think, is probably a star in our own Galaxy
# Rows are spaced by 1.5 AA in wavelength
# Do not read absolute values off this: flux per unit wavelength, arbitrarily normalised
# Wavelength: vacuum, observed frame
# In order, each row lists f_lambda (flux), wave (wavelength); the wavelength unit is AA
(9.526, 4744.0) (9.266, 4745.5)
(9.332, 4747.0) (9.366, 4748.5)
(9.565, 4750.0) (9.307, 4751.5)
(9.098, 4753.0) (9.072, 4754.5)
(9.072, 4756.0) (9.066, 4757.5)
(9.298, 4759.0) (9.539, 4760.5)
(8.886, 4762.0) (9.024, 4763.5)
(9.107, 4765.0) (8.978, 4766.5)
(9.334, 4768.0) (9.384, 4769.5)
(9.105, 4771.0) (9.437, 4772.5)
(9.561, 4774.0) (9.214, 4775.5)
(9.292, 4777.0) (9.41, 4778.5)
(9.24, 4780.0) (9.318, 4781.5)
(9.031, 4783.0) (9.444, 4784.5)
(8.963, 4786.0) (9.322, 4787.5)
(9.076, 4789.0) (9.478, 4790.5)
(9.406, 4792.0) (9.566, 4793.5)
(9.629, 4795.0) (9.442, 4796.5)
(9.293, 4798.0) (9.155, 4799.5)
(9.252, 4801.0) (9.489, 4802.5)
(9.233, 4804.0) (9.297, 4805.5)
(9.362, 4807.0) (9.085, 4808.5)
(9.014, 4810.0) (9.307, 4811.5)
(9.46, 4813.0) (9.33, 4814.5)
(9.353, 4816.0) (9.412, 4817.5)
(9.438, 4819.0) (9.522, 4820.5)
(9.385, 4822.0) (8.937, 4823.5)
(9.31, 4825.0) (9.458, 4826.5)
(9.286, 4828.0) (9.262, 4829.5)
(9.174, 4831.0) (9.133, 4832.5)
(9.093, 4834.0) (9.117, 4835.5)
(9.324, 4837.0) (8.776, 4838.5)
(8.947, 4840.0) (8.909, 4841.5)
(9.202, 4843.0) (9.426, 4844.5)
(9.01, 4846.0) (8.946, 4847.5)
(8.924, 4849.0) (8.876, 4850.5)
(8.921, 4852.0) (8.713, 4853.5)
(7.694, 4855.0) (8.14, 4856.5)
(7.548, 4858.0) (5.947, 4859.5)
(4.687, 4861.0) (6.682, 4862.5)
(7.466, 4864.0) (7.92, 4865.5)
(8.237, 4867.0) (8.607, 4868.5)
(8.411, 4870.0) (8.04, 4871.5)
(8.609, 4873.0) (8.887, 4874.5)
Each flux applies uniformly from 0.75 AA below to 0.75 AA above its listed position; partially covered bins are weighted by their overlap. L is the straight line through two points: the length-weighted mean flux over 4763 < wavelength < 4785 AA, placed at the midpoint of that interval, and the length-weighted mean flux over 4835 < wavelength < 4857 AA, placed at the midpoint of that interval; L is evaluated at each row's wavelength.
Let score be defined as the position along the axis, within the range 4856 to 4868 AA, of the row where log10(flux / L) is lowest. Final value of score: 4861.0 AA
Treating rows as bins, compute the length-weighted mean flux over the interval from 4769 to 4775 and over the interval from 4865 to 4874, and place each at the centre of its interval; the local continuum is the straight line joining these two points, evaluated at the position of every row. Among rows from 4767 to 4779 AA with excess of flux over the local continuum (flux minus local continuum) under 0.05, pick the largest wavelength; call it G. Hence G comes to 4777.0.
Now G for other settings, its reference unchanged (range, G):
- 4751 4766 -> 4765.0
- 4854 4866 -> 4865.5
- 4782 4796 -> 4789.0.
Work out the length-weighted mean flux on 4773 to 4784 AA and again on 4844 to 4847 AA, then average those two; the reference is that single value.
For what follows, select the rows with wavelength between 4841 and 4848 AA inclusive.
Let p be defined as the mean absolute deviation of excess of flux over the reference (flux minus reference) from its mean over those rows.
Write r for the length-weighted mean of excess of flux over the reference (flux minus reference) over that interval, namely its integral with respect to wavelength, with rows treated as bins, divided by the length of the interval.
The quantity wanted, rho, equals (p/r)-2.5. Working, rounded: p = 0.172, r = -0.13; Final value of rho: -3.8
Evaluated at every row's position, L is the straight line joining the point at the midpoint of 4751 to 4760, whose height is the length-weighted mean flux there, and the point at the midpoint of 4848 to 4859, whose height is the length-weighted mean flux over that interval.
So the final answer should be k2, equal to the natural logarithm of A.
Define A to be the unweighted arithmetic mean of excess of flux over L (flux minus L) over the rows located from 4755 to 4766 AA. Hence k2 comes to -3.7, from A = 0.0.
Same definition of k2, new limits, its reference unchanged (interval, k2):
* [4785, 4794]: -0.9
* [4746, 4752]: -1.7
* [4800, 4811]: -0.7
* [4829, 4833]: -0.4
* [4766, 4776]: -1.4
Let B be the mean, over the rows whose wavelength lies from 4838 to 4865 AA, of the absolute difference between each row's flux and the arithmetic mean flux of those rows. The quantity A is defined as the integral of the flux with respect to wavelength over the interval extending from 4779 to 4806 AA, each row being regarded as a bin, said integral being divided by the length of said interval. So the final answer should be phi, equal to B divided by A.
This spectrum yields 0.107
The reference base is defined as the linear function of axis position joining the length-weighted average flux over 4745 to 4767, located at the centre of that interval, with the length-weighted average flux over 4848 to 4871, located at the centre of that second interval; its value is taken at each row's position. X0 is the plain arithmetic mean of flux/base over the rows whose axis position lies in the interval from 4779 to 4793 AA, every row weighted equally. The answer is 1.05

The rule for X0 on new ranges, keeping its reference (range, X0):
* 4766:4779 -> 1.04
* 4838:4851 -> 1.12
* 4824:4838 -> 1.13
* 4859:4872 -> 0.95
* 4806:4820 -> 1.10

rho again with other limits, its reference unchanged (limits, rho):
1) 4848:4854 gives -2.7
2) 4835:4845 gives -3.8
